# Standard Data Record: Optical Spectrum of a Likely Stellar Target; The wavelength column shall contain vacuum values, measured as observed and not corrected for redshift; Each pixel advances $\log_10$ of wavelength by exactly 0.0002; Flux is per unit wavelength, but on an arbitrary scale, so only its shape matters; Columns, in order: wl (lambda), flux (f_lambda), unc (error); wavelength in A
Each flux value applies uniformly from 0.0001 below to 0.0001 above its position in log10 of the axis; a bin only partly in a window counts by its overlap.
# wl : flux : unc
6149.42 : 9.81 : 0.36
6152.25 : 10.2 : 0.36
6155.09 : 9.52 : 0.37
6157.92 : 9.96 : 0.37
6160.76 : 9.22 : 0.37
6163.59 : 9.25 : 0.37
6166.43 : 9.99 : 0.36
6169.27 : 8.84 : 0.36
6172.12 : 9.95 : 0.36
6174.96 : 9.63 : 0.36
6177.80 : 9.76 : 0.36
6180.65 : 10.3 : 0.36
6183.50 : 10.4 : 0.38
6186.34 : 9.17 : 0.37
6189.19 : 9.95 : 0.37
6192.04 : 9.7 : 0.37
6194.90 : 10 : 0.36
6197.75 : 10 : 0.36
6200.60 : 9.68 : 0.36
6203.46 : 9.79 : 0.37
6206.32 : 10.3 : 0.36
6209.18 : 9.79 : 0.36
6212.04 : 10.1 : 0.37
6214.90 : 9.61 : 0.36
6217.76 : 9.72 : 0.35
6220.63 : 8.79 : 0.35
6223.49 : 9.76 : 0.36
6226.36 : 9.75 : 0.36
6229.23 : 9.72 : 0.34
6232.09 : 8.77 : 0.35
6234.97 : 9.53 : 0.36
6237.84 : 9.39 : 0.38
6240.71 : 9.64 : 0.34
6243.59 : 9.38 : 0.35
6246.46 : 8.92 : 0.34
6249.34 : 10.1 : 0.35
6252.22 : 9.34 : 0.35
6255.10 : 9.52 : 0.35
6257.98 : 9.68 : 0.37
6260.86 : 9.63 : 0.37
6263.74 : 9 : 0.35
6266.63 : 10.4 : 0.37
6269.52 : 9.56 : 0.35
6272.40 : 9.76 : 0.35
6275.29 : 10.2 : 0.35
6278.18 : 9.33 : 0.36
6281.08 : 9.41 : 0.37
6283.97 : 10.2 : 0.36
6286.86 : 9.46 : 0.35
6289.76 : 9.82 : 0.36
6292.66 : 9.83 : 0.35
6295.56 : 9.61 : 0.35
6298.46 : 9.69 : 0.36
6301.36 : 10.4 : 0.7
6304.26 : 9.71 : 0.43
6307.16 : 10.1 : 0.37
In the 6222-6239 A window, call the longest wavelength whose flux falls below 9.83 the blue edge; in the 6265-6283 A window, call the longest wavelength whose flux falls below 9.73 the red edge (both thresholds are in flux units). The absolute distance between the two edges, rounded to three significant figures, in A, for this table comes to 43.2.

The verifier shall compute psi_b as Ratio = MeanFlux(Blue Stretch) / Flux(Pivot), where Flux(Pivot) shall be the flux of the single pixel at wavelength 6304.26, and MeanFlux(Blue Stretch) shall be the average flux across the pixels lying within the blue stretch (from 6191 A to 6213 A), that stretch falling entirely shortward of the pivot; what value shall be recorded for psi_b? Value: 1.02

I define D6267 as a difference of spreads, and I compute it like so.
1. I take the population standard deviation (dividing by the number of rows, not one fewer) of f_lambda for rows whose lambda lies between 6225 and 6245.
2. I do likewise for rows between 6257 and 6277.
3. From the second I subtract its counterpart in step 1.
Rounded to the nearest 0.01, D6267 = 0.11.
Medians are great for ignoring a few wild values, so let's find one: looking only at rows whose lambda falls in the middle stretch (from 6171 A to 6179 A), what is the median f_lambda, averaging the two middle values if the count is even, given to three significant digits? 9.76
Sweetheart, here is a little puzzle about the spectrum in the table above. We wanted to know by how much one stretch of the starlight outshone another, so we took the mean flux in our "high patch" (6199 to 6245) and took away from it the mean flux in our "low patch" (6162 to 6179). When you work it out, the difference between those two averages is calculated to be 0.0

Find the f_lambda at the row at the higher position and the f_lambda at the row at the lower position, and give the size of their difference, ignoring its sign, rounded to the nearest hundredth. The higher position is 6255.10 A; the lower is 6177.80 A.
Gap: 0.24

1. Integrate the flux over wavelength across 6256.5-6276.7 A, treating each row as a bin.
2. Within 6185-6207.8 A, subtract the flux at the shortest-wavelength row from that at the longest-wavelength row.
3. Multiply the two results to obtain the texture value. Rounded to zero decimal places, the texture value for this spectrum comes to 223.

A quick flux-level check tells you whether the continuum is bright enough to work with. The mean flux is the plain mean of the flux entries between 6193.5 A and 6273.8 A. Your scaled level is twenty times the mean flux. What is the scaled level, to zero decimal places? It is 193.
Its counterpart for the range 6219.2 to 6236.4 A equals 188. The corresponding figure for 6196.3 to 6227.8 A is 195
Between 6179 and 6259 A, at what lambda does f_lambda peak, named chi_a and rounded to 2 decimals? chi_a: 6183.50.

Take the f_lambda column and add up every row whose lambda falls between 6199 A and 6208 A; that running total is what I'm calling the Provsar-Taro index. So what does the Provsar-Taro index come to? 30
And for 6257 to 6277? 68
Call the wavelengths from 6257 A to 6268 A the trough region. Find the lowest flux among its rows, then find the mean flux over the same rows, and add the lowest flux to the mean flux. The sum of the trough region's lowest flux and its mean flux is 18.7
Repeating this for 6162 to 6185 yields 18.6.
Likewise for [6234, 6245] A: 18.9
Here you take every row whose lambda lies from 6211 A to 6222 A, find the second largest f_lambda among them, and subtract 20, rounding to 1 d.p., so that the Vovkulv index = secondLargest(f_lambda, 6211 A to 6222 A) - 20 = -10.3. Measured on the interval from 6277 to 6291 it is -10.2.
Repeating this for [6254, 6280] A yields -9.8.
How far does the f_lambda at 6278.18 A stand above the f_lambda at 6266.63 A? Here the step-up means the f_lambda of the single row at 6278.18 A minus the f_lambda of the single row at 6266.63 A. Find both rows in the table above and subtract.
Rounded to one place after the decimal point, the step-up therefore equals -1.1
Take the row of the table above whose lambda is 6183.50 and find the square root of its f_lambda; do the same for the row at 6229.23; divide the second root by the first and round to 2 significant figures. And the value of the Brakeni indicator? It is 0.97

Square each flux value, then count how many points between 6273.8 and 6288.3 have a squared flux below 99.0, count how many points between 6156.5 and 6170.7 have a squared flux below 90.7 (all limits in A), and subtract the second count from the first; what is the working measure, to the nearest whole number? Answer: 0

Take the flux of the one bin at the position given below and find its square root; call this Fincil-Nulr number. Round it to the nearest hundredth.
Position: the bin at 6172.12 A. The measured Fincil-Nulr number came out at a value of 3.15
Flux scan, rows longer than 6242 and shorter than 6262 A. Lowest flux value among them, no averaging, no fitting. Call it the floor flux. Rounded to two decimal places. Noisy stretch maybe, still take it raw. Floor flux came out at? 8.92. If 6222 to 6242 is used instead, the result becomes 8.77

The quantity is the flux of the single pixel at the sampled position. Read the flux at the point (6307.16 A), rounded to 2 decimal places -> 10.10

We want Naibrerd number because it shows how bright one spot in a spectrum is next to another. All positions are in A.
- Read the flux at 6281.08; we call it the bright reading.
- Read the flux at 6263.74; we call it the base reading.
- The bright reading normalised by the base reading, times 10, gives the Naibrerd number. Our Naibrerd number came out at 10.5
